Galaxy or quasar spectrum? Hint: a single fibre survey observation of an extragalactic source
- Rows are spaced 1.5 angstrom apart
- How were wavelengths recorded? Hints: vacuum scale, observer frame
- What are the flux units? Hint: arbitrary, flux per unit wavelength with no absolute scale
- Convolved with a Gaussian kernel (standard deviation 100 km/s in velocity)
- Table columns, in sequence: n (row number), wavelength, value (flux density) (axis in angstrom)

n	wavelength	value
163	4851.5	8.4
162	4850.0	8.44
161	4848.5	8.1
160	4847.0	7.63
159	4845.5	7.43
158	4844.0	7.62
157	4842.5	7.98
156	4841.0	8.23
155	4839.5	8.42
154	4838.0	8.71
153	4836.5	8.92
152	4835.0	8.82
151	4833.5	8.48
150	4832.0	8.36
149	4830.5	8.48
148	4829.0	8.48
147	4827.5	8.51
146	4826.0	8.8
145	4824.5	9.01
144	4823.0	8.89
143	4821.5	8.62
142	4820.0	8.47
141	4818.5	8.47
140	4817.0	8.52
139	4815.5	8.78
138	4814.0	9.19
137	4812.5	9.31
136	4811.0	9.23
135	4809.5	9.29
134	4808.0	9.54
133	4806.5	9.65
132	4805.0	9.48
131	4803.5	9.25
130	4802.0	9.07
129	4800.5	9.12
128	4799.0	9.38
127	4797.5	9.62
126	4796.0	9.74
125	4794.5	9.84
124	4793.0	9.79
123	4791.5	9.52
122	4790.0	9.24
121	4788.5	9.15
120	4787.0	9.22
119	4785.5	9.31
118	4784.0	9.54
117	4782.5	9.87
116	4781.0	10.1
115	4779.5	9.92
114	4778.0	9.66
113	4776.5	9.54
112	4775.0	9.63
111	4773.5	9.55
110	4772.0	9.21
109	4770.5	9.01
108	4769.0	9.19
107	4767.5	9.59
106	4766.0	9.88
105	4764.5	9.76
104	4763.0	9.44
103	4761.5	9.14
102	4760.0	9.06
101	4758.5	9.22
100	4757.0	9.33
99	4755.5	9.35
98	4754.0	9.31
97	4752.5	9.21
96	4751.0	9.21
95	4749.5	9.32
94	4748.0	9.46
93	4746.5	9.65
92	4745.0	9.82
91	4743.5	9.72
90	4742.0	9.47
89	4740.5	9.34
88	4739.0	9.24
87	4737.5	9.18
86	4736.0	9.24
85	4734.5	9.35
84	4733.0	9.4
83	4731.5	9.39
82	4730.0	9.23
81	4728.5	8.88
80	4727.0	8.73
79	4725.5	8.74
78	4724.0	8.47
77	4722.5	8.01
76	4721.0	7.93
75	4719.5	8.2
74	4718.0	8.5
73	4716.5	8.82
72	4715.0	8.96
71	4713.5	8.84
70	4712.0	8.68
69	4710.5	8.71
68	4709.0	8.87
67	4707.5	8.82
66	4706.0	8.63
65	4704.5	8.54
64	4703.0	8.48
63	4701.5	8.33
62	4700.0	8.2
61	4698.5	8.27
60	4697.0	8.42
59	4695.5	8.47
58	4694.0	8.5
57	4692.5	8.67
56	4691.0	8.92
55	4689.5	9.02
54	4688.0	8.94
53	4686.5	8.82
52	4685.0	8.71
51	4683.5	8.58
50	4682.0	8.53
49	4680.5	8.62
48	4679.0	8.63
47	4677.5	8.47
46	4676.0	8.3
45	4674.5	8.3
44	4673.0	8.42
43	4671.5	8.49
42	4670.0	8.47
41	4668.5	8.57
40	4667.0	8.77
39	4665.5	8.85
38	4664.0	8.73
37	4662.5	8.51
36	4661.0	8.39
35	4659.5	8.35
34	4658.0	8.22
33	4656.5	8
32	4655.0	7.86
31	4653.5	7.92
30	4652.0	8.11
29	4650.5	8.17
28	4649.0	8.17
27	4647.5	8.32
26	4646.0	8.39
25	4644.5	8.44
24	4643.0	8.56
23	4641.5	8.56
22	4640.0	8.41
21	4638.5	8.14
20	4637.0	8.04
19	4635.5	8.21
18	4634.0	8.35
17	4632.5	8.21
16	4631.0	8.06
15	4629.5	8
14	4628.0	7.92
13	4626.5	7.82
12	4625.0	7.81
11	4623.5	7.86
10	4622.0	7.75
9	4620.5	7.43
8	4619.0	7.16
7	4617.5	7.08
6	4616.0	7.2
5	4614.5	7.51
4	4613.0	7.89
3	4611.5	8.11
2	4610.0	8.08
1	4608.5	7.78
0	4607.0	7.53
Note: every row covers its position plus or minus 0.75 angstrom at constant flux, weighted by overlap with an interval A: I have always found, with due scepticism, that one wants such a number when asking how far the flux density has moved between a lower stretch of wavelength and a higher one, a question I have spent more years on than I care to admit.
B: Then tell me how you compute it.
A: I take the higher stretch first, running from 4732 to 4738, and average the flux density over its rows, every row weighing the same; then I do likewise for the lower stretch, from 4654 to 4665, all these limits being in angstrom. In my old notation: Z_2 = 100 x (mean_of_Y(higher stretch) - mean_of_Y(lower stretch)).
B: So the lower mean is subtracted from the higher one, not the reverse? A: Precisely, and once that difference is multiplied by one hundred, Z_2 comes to 100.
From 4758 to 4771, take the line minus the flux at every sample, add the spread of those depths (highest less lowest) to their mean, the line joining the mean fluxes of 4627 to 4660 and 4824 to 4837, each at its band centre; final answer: 0.0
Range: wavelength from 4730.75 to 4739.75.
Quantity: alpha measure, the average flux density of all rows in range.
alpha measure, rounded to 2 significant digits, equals 9.3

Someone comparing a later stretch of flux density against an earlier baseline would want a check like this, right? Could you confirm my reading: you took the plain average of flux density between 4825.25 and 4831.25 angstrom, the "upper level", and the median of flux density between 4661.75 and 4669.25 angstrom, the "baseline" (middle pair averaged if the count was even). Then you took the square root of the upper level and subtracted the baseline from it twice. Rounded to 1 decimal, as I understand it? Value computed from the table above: -14.5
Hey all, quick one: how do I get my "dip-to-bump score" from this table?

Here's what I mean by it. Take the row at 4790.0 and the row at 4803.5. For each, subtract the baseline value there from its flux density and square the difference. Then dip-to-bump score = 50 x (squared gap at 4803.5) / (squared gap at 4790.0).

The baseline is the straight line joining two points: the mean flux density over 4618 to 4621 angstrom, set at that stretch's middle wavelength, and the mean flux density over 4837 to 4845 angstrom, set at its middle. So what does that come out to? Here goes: 46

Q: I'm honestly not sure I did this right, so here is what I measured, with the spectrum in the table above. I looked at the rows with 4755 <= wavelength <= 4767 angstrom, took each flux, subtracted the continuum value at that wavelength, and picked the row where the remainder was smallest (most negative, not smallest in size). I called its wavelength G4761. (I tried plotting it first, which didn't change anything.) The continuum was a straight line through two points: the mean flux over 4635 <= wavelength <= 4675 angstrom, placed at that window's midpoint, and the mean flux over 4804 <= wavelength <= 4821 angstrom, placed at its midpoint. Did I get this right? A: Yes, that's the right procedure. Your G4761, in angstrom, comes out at 4760.0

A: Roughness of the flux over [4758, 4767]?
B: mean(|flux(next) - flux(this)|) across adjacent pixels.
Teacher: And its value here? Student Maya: 0.20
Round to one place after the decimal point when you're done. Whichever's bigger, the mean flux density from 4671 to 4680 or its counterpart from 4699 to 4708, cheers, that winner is 8.5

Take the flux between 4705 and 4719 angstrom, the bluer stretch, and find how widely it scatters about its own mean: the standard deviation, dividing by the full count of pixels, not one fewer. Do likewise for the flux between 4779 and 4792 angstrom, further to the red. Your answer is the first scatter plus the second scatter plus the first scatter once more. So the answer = 0.6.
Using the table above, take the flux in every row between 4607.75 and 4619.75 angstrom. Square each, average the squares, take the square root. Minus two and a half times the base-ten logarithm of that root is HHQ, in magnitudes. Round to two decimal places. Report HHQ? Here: -2.20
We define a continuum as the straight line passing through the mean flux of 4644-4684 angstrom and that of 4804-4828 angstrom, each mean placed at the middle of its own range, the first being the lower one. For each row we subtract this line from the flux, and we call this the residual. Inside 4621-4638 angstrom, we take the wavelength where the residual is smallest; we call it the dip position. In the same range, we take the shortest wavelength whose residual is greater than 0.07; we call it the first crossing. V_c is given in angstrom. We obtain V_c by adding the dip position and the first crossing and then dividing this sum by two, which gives 4628.0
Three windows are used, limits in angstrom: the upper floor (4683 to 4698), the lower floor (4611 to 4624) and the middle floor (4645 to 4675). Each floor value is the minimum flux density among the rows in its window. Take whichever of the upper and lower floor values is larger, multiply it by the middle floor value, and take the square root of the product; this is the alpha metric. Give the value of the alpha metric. 8.1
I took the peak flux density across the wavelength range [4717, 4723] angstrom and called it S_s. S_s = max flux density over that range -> 8.5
